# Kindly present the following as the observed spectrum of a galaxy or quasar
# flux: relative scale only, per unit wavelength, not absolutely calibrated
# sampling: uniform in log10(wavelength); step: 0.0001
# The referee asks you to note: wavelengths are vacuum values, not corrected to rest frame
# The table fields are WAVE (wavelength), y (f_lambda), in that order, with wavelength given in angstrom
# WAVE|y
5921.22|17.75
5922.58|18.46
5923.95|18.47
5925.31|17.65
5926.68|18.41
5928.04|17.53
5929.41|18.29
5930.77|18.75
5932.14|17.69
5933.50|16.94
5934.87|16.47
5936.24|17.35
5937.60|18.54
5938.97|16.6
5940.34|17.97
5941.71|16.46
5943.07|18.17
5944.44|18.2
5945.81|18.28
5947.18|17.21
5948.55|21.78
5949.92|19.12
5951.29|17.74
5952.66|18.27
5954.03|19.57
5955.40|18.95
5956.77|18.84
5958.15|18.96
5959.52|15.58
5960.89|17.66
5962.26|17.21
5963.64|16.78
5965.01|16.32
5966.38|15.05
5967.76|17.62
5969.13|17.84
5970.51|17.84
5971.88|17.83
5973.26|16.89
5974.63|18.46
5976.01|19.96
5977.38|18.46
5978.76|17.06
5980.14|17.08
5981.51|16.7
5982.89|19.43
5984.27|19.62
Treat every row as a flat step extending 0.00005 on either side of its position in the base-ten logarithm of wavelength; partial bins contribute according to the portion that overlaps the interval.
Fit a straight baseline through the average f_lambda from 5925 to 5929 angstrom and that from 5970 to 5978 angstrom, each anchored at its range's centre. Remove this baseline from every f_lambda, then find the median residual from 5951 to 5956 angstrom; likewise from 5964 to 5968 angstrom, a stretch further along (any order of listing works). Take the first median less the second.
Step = 2.4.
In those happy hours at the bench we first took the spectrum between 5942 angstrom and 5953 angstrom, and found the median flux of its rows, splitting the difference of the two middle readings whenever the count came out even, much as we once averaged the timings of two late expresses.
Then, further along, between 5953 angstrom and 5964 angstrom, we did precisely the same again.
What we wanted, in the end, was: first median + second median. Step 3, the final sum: 36.5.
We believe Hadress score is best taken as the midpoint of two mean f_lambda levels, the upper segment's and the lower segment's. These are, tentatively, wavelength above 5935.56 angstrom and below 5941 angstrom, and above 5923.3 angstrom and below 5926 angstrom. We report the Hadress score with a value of 17.8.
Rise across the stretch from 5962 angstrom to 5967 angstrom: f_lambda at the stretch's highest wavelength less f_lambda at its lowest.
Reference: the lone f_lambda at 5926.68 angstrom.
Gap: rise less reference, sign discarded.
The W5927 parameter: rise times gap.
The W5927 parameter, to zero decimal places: -44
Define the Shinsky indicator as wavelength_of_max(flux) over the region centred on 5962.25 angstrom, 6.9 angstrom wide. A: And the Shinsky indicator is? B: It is 5960.89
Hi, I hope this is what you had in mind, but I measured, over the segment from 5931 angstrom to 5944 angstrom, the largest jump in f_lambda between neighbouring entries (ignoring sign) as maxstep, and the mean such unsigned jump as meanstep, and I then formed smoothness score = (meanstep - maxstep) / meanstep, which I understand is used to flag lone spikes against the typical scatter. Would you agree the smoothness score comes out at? -0.58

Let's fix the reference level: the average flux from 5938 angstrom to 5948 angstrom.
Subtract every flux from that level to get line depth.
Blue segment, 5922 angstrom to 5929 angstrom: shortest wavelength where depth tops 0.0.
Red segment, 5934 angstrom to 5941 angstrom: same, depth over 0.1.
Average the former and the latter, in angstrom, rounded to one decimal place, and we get 5931.5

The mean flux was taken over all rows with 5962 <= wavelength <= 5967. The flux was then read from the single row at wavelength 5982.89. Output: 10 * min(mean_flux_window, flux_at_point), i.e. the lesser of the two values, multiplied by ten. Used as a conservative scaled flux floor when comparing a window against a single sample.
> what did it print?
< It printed 163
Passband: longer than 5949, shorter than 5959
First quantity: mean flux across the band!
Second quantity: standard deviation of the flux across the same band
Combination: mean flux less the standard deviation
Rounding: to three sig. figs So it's 18.2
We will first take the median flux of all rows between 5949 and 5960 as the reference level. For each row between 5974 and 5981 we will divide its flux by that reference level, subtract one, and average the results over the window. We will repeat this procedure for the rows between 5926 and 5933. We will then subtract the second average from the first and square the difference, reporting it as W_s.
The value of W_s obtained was 0.0000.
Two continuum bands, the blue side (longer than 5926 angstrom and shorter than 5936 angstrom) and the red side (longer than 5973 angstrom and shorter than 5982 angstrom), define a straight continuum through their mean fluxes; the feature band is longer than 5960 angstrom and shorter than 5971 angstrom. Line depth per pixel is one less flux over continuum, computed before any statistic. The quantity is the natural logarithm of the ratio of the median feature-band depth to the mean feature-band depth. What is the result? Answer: -0.7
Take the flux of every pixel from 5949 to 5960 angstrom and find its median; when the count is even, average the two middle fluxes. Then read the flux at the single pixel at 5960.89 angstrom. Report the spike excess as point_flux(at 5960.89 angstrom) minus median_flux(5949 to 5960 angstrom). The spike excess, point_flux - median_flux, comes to -1.2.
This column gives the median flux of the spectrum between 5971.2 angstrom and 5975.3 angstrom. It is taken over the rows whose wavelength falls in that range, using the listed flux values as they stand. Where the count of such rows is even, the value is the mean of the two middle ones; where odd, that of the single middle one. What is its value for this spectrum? 17.8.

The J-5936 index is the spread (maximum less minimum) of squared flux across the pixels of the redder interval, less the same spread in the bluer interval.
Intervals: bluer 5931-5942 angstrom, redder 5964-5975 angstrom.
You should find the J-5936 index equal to 41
